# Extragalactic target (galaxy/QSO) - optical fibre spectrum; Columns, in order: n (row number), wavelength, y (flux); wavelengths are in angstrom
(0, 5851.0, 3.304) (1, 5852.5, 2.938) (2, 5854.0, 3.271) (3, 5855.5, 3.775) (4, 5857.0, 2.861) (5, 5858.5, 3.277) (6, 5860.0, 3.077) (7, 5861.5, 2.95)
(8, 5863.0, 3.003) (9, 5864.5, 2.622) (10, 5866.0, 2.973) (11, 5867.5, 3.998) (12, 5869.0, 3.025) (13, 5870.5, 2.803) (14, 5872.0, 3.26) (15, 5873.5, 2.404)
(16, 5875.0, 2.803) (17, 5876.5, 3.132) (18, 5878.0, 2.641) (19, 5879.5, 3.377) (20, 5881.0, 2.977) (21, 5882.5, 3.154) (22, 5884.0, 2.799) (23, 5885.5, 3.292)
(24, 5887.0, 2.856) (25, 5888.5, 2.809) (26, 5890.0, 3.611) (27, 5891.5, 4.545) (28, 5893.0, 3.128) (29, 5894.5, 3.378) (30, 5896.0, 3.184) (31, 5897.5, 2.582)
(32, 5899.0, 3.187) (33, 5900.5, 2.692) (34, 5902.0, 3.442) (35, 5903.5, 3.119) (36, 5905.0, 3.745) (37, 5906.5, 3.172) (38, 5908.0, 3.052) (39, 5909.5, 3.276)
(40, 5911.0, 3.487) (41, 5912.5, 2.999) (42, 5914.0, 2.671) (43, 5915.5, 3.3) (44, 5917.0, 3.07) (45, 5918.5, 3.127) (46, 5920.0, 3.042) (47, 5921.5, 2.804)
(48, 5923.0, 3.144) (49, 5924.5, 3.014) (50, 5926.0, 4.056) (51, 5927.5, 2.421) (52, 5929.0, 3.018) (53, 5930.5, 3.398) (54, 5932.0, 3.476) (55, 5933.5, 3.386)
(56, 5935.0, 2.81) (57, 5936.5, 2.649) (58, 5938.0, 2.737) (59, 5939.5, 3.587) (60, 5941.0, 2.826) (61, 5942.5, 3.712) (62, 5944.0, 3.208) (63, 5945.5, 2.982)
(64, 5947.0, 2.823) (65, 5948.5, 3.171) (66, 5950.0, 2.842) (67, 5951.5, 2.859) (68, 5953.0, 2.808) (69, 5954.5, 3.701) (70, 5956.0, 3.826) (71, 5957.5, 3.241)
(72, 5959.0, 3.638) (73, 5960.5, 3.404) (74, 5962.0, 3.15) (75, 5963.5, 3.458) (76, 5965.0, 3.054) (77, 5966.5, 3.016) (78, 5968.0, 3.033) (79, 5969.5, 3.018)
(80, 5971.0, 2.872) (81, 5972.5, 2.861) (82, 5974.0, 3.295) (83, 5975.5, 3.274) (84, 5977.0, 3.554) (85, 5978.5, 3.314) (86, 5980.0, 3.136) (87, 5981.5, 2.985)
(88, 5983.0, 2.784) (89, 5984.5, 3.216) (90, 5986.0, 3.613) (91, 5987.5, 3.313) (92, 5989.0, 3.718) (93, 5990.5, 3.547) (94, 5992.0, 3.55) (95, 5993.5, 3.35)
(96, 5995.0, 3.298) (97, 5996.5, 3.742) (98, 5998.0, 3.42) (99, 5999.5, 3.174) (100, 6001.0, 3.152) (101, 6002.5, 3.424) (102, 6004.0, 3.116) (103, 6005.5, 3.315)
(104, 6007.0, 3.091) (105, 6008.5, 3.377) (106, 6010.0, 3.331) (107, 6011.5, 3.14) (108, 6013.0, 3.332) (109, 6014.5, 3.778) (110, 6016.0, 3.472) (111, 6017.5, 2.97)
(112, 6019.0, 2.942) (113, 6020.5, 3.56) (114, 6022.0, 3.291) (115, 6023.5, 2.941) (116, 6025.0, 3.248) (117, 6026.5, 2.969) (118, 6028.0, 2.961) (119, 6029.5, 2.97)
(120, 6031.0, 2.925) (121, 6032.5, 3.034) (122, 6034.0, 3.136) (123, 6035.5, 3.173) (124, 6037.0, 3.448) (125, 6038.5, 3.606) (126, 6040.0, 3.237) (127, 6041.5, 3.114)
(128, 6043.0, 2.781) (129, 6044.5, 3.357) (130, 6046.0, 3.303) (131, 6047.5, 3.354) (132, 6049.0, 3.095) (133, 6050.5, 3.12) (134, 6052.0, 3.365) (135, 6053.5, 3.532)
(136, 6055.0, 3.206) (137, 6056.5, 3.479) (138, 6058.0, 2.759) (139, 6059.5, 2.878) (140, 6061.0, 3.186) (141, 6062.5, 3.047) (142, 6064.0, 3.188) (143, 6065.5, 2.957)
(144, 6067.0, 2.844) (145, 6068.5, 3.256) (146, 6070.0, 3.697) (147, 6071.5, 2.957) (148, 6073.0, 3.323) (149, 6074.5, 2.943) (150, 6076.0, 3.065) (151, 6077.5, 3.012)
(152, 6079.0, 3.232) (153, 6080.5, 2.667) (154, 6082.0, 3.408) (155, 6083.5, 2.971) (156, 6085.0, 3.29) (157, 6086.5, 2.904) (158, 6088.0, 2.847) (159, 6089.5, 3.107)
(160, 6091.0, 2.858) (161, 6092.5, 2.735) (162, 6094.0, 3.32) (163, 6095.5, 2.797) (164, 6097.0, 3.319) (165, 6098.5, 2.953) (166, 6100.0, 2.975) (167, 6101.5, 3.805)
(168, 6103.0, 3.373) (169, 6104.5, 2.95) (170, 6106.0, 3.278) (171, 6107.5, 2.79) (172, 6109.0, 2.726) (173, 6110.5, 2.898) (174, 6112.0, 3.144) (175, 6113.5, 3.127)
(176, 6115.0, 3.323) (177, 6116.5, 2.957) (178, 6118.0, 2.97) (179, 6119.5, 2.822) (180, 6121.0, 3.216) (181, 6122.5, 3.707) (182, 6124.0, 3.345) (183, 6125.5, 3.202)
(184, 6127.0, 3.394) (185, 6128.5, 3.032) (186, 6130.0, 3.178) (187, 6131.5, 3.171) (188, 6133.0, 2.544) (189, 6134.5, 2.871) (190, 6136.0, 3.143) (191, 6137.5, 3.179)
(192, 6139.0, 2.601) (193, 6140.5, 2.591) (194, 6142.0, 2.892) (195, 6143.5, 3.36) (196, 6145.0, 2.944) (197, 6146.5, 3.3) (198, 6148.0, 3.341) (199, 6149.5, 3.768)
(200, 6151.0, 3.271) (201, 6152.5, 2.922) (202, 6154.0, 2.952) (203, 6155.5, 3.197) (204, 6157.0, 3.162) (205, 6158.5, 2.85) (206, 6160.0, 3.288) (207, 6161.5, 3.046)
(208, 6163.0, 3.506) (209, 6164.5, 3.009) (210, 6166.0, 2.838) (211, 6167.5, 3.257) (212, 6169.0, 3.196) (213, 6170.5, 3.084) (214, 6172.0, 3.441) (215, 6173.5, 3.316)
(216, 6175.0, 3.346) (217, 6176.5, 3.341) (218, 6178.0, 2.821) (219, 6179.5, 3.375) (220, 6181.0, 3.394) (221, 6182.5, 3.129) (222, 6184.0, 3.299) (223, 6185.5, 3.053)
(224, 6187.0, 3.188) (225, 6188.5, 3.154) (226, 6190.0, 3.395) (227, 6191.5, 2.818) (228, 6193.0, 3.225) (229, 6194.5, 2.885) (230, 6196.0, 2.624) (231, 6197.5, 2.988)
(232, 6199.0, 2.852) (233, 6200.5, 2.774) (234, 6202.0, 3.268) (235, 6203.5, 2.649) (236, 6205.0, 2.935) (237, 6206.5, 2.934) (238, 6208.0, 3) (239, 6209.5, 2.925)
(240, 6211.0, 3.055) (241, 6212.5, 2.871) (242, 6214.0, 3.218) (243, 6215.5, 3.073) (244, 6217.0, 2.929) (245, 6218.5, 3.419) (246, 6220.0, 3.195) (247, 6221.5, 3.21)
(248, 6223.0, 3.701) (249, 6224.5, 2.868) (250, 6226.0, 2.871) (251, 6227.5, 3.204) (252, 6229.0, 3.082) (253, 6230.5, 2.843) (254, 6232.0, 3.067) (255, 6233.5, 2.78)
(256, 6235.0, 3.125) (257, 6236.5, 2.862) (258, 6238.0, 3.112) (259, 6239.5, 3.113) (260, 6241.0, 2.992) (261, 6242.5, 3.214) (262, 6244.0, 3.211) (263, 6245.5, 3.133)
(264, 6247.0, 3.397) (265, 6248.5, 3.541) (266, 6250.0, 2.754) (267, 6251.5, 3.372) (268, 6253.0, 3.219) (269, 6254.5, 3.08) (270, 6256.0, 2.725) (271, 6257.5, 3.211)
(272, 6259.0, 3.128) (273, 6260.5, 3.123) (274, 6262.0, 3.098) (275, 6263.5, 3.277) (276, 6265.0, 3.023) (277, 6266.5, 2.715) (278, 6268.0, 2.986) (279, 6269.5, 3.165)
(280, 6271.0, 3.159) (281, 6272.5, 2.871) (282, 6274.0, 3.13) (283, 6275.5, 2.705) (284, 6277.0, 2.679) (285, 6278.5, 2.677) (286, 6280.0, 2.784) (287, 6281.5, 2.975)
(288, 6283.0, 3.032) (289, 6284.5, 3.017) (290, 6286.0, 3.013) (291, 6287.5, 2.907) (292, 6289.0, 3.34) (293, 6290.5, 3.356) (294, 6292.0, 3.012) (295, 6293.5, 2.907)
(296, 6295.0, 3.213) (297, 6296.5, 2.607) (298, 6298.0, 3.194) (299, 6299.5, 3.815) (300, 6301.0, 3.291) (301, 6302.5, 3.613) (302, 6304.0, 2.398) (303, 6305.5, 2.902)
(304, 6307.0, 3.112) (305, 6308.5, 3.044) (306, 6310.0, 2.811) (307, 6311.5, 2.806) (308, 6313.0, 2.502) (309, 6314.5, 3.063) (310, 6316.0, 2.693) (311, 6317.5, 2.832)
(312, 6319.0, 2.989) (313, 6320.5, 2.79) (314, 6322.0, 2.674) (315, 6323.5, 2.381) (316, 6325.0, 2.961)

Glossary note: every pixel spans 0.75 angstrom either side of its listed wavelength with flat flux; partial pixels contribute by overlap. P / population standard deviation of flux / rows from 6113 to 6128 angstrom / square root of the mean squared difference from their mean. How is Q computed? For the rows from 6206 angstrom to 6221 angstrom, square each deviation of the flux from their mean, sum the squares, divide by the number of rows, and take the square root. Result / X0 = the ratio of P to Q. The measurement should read 1.50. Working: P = 0.24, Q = 0.16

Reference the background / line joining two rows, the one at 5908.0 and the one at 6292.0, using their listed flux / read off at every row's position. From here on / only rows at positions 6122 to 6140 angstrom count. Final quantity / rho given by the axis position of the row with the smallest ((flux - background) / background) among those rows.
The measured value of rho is 6133.0 angstrom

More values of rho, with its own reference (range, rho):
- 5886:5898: 5897.5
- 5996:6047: 6043.0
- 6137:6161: 6140.5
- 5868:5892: 5873.5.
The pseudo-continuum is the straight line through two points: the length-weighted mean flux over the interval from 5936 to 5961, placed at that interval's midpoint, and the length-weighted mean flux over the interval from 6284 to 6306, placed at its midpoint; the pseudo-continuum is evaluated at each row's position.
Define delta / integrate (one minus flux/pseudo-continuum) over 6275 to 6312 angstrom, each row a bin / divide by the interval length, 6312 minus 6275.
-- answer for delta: 0.03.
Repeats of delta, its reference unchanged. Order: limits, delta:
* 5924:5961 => 0.00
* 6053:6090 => 0.02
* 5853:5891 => 0.04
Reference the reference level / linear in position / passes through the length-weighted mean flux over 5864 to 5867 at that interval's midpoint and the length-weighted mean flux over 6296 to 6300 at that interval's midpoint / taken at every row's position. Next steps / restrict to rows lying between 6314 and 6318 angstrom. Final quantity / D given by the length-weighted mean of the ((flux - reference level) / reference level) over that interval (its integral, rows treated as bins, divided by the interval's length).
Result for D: -0.11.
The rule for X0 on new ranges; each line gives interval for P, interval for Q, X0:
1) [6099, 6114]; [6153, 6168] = 1.51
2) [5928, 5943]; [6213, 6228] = 1.52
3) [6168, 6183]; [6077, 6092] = 0.83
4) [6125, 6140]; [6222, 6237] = 1.01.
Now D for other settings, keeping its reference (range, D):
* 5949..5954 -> -0.02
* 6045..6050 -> 0.07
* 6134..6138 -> -0.01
